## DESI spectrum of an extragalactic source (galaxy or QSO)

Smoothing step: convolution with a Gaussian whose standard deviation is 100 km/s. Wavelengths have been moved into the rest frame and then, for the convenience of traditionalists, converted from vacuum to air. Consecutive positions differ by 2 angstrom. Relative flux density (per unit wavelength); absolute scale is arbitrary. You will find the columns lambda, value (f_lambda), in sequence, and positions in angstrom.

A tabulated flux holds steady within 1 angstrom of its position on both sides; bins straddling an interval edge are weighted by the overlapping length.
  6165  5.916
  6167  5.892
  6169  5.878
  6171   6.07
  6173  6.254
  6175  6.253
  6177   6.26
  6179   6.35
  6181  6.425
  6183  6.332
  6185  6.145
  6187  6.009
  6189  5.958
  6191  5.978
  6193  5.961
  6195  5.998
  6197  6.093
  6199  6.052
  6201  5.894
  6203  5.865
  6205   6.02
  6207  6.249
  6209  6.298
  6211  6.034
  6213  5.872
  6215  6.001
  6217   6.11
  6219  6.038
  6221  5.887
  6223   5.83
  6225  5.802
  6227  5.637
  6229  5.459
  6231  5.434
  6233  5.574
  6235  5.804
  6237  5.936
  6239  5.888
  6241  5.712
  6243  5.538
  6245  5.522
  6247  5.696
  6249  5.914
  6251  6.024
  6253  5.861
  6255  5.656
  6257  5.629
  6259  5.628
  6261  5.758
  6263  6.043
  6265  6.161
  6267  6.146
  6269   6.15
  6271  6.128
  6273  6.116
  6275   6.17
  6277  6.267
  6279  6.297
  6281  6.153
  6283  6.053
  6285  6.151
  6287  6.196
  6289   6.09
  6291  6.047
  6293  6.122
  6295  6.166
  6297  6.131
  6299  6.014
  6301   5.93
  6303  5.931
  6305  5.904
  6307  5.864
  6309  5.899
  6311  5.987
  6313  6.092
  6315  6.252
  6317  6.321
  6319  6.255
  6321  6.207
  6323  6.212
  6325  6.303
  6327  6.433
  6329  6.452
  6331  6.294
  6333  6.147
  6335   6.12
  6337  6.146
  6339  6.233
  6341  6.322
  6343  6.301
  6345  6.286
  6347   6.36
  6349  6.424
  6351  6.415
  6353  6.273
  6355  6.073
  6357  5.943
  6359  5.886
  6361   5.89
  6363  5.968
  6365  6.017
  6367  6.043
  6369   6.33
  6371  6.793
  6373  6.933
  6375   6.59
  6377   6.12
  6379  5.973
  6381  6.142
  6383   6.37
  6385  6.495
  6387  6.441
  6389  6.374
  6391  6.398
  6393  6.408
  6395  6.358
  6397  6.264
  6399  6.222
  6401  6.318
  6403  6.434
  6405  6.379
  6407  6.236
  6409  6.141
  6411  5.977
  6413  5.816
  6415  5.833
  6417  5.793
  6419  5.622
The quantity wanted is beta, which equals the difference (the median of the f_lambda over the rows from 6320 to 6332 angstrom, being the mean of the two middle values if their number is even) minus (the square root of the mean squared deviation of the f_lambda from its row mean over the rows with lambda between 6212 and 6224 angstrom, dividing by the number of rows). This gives 6.20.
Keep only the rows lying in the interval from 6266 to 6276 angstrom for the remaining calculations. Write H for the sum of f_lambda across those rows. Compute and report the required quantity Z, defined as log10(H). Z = 1.487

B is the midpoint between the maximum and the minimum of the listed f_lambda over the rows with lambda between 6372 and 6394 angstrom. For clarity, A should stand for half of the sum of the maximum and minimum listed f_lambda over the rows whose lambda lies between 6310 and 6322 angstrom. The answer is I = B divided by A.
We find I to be 1.05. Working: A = 6.15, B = 6.45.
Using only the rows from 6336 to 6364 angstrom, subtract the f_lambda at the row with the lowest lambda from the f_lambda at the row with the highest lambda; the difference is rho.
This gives -0.18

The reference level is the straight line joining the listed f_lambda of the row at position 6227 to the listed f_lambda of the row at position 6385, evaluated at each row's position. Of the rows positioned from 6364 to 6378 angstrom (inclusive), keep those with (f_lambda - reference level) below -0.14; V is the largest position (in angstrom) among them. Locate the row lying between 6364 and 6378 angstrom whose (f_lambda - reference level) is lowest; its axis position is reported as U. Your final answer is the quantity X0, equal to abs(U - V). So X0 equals 12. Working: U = 6365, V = 6377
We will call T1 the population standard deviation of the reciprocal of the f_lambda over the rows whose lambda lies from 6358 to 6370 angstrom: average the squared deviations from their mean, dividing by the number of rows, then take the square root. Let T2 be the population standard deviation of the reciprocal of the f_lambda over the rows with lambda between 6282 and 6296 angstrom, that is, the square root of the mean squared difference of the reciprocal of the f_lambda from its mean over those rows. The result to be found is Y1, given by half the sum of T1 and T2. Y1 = 0.0027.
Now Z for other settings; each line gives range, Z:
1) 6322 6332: 1.501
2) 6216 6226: 1.472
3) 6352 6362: 1.478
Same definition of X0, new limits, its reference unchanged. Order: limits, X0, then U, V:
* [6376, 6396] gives 16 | 6379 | 6395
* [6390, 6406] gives 6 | 6399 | 6405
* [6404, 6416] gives 2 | 6413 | 6415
